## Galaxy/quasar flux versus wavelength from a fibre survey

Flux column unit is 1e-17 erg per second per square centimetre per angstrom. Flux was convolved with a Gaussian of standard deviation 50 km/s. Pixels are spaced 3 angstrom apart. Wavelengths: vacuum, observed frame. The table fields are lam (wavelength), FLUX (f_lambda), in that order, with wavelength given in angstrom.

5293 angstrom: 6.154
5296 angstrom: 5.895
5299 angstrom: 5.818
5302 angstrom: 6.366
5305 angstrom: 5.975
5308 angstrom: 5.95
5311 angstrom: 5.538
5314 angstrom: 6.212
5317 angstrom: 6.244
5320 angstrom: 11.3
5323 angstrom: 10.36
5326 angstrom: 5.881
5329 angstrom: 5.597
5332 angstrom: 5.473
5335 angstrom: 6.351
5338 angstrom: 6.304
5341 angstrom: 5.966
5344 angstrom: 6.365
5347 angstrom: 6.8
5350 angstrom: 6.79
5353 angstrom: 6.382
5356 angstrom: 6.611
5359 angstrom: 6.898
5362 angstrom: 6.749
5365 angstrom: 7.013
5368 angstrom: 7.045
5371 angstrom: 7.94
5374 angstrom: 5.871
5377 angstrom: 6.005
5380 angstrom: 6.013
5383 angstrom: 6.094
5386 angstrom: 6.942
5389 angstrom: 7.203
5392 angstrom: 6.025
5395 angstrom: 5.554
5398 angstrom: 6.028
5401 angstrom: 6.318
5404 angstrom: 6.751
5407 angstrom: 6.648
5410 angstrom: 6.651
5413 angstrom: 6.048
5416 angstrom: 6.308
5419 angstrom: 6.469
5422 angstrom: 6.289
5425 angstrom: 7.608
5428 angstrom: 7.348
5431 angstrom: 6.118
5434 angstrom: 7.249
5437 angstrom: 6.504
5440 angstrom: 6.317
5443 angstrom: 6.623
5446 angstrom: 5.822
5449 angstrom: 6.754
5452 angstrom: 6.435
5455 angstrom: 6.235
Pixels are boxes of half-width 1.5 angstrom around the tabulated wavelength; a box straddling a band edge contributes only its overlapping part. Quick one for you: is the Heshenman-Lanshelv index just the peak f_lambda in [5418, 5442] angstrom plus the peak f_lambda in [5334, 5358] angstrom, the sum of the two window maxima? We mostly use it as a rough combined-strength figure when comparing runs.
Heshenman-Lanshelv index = 14.4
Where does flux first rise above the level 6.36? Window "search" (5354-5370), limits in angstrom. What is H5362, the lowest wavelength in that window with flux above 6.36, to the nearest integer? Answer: 5356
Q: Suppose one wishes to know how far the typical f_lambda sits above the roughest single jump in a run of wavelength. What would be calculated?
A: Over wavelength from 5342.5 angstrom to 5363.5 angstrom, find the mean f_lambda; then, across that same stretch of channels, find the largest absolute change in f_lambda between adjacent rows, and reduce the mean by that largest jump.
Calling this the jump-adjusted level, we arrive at 6.2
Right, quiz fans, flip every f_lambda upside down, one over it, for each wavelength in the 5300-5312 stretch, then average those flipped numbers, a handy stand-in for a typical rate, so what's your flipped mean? 0.168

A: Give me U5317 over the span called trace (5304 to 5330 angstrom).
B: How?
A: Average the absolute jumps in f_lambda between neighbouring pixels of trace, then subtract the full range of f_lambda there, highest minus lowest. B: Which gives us -4.3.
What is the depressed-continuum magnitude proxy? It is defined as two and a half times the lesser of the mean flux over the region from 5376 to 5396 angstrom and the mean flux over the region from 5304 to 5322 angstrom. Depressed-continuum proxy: 15.7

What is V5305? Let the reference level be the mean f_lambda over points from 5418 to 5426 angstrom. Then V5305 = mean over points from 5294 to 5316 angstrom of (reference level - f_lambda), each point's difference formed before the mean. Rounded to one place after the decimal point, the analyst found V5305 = 0.8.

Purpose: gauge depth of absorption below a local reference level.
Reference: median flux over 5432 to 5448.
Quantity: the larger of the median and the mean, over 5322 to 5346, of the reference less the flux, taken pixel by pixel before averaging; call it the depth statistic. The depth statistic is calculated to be 0.4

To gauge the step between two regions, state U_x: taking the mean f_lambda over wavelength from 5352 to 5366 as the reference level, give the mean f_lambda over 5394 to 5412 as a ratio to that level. 0.94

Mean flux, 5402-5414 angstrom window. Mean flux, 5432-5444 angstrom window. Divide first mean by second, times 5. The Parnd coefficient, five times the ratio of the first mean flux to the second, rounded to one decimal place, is 4.9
